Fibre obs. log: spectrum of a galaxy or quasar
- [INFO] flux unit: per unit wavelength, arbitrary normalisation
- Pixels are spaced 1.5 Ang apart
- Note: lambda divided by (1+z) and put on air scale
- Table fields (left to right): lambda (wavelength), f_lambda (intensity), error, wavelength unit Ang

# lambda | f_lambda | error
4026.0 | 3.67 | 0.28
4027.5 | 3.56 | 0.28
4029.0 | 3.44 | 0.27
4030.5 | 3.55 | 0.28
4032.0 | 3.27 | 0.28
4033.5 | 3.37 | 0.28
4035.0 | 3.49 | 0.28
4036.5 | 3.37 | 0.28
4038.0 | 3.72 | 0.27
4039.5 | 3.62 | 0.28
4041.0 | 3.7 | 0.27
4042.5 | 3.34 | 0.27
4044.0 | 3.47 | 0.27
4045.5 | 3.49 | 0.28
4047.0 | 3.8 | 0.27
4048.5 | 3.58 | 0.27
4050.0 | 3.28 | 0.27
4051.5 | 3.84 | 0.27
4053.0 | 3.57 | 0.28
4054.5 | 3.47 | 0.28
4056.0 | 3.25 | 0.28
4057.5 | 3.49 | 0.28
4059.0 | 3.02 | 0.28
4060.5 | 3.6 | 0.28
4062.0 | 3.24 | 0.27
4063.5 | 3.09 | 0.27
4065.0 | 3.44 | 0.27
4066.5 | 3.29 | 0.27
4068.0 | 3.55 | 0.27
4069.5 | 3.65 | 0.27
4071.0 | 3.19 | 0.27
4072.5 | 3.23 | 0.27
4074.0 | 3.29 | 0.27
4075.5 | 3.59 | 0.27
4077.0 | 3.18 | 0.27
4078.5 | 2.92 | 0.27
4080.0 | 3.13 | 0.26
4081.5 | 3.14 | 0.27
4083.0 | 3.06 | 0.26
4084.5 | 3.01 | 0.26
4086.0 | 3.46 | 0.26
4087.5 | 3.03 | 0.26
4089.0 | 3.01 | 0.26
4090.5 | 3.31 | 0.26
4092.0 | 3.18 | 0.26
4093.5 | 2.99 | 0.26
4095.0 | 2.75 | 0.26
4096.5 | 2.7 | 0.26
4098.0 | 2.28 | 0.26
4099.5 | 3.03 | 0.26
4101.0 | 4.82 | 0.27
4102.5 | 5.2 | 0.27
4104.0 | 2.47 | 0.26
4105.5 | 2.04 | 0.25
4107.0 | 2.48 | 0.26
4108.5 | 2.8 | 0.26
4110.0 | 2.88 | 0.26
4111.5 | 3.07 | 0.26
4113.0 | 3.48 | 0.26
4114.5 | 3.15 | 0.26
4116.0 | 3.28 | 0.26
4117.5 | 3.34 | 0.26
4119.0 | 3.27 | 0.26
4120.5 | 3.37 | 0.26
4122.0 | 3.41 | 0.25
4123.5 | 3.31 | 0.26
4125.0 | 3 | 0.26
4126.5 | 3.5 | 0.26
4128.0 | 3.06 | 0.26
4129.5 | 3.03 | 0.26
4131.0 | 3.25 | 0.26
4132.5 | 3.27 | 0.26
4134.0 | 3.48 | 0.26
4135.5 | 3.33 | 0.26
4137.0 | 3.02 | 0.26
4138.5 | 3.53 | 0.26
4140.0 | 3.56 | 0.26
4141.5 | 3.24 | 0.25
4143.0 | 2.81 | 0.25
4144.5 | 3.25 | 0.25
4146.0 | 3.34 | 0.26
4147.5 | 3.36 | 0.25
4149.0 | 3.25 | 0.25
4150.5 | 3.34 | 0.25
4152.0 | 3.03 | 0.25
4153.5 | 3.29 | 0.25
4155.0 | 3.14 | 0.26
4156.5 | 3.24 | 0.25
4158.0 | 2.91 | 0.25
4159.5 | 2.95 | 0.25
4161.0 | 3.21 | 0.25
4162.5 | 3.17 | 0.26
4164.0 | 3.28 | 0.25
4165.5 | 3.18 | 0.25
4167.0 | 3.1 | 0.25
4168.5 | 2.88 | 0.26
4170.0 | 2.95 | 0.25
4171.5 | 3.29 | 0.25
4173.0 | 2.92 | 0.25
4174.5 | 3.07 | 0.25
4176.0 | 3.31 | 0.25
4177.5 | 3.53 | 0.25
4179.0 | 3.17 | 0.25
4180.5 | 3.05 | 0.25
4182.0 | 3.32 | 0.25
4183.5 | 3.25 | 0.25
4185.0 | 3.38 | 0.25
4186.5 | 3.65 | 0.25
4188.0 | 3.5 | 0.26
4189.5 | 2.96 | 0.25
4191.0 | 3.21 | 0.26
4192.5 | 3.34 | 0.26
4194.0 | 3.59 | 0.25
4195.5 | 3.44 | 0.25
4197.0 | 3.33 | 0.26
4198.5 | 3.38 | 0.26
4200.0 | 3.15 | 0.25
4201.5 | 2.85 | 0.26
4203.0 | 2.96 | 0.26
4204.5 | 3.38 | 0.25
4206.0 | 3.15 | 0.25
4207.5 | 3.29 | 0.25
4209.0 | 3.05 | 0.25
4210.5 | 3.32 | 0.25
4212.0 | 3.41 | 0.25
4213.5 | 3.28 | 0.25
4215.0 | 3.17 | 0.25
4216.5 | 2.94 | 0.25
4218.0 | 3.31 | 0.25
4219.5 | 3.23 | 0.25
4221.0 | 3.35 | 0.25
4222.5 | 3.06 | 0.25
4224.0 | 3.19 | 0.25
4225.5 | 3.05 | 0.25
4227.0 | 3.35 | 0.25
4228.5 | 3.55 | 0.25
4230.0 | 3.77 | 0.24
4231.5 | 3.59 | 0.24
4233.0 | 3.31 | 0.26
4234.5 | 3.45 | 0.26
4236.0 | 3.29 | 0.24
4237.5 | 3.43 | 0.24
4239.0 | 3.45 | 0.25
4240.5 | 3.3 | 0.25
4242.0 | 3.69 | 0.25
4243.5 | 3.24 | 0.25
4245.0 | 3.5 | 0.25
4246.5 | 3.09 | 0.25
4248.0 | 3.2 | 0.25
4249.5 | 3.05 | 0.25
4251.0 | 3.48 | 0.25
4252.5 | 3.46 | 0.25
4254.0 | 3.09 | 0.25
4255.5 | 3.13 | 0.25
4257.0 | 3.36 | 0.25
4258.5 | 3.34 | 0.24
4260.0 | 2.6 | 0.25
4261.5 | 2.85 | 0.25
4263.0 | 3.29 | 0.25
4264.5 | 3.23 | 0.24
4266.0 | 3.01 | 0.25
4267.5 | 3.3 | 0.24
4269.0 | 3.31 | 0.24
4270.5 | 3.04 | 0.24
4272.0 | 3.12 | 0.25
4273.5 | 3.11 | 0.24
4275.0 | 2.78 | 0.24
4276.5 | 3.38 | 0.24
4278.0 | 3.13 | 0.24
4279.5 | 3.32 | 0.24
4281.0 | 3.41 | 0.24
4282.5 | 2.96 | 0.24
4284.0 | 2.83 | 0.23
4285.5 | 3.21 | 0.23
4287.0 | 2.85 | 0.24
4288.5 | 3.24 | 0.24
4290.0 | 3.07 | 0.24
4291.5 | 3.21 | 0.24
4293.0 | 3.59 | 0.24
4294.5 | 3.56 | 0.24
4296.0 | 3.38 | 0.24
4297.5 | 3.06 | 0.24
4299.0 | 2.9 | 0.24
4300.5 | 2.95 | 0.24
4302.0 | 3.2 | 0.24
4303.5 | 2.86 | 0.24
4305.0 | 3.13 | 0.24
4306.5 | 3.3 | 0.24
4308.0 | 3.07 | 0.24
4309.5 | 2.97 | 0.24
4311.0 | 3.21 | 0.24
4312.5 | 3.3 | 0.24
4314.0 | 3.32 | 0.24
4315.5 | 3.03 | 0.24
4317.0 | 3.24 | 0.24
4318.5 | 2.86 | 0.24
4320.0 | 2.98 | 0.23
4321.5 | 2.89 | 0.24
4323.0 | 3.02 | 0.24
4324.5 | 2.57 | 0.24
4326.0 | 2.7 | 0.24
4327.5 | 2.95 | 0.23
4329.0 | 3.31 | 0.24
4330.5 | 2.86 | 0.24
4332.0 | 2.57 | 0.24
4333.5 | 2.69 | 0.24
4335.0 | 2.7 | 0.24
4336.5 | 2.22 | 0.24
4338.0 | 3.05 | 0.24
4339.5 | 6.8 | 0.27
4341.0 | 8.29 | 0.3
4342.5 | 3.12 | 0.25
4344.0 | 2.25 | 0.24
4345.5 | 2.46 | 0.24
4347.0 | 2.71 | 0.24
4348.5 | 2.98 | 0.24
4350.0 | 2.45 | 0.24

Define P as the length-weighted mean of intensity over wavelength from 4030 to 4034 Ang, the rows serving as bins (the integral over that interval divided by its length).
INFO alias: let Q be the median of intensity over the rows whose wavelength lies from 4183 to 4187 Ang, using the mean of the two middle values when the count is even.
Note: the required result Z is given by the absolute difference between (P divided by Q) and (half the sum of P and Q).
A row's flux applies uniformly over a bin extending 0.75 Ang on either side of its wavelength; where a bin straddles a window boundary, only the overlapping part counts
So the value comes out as 2.38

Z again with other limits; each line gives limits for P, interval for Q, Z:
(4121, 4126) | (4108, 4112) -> 1.94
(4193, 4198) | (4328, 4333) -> 1.95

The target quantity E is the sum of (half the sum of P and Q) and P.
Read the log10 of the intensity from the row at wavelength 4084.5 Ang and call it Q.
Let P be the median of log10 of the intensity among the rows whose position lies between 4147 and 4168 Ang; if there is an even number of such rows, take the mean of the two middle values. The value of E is 1.00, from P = 0.504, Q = 0.479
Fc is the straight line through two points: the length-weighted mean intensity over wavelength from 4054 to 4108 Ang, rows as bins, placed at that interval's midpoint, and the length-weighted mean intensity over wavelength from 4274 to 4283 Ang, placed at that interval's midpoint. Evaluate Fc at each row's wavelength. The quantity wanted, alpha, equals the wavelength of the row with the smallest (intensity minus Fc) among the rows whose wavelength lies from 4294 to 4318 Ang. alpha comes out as 4303.5 Ang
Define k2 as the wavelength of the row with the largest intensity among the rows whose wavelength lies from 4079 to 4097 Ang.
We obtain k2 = 4086.0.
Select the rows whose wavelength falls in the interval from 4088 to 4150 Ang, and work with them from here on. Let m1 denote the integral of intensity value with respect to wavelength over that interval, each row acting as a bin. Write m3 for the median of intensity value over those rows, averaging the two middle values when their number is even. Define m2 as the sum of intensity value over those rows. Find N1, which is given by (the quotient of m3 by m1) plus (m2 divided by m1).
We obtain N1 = 0.678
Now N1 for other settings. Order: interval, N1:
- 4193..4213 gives 0.701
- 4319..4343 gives 0.703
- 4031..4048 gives 0.705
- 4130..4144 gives 0.715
